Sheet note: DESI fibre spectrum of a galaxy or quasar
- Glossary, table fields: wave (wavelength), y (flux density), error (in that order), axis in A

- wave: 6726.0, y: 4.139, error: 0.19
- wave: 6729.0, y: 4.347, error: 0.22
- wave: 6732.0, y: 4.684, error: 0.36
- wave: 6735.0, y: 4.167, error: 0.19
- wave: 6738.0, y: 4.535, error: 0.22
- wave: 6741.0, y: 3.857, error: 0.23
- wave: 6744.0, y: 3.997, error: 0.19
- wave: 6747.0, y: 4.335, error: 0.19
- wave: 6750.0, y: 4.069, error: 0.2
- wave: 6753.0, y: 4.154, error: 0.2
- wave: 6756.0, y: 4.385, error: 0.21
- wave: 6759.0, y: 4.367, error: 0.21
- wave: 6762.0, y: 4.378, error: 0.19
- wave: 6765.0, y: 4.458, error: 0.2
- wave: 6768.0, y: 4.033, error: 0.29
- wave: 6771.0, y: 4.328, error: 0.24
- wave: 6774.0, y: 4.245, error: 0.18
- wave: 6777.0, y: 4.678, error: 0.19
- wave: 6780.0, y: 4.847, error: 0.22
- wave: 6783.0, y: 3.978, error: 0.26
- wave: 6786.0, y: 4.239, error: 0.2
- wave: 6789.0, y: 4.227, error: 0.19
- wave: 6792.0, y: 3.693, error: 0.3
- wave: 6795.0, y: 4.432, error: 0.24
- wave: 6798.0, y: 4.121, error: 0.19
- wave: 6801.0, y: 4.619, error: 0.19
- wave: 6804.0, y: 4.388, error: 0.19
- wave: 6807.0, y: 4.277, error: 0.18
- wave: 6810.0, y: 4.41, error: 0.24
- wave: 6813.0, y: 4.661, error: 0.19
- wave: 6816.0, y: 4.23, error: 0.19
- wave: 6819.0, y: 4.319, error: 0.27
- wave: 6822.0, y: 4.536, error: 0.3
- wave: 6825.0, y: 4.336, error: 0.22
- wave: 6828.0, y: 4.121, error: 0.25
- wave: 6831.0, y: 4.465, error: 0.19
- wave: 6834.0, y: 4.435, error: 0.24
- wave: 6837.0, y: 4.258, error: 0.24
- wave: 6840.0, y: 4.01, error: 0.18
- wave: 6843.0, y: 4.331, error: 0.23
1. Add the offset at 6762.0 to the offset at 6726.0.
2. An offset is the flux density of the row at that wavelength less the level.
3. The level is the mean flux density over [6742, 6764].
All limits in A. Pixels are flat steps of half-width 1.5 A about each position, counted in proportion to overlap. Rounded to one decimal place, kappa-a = 0.0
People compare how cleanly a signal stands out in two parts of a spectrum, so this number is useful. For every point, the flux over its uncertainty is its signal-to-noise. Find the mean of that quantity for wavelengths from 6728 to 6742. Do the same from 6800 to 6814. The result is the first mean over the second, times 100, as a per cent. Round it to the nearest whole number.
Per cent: 81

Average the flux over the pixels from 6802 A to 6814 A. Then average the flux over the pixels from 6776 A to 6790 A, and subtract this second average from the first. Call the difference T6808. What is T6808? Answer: 0.04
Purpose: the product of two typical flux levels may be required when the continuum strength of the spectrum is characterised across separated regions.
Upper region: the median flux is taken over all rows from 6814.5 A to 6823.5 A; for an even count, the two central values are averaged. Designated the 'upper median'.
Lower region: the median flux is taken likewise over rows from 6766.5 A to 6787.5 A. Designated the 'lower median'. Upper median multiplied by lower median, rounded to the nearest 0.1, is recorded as 18.3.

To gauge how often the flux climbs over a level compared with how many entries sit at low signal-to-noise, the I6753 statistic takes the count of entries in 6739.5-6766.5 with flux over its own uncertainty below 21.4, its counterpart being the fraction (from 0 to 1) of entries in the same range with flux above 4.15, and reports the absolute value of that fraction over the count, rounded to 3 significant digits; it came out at 0.111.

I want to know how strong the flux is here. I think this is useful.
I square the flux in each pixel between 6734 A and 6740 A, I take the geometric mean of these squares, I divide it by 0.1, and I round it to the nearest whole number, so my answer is 189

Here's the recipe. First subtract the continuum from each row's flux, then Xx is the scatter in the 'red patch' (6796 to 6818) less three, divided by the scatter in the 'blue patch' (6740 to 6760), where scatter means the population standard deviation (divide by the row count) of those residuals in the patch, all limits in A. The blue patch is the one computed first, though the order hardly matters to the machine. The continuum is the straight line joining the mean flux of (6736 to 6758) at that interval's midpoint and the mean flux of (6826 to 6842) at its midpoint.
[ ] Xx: -15.2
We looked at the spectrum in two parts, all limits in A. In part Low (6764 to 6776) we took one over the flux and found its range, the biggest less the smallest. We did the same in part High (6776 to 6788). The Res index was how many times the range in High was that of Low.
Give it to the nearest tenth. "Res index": 1.9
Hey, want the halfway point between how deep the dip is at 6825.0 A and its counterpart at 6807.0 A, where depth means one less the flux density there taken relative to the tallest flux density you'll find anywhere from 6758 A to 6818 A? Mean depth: 0.11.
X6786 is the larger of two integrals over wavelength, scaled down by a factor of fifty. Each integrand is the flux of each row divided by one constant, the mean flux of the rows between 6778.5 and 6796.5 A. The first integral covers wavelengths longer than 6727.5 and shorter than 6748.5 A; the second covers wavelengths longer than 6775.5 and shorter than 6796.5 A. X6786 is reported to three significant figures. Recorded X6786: 0.426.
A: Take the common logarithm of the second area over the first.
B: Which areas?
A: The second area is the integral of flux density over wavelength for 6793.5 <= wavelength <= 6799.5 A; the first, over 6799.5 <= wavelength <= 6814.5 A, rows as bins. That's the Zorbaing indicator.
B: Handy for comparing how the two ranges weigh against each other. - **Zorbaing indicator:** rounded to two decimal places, -0.42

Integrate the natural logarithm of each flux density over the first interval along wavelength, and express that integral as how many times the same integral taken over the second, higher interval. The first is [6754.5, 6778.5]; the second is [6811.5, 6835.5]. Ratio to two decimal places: 1.00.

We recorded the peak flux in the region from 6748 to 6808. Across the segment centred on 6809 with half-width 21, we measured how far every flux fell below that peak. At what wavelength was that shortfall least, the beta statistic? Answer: 6813.0 A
